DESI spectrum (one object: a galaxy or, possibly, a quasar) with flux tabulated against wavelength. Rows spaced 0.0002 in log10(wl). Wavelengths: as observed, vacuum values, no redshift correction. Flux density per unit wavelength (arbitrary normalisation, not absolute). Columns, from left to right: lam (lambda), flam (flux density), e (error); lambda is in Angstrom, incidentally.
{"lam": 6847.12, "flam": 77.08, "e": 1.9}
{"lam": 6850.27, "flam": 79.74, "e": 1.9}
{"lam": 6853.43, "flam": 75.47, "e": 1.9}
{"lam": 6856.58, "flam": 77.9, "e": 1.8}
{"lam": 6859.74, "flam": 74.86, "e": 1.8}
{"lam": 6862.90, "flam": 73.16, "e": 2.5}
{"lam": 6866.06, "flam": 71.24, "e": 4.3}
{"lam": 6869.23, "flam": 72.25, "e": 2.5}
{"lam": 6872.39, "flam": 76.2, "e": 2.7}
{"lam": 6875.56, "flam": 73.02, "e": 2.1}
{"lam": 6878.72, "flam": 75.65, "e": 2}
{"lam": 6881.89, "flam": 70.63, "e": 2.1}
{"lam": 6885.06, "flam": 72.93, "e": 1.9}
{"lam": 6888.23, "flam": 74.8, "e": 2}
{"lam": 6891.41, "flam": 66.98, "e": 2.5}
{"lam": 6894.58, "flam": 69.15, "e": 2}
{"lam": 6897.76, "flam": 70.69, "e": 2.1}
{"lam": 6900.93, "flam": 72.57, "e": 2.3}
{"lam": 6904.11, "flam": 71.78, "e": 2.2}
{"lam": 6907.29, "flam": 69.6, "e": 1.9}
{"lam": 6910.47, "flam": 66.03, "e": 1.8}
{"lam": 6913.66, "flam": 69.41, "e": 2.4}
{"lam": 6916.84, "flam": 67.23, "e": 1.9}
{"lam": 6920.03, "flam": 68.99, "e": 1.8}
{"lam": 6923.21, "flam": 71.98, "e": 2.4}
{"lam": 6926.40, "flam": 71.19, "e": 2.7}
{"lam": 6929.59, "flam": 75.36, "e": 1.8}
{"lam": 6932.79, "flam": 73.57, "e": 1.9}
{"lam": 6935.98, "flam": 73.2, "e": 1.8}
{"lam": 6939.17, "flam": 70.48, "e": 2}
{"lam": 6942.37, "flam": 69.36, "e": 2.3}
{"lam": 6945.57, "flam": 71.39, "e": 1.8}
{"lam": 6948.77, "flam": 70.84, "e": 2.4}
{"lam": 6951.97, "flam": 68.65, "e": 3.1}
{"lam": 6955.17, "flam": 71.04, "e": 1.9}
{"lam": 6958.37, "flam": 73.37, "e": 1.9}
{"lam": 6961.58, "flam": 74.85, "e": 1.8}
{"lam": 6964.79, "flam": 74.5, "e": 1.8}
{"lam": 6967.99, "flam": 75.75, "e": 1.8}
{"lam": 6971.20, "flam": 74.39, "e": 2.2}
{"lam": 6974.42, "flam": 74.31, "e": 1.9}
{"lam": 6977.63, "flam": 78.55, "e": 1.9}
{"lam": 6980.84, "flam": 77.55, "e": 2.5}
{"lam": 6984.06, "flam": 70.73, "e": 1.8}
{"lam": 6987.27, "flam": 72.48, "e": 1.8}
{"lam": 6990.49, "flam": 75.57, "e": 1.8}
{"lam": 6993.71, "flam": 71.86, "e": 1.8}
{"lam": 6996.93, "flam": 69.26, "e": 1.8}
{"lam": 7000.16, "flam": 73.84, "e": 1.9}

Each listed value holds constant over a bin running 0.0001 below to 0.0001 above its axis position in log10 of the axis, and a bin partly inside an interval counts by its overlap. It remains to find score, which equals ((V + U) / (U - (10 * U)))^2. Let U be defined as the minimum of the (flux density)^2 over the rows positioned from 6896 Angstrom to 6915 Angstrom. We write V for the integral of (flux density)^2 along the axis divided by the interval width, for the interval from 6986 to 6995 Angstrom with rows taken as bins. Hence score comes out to 0.062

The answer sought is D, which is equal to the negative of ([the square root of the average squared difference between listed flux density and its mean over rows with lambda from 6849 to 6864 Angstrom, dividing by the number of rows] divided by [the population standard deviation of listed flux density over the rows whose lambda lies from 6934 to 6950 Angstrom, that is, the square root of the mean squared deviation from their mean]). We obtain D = -1.8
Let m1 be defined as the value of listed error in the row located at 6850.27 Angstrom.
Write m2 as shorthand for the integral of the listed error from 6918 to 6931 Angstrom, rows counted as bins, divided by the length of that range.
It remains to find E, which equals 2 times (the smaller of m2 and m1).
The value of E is 3.8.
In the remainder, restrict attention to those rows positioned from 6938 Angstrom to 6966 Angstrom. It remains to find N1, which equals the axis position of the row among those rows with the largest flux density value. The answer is 6961.58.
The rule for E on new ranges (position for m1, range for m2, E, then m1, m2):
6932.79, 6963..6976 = 3.8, 1.9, 1.92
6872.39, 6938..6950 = 4.2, 2.7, 2.12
